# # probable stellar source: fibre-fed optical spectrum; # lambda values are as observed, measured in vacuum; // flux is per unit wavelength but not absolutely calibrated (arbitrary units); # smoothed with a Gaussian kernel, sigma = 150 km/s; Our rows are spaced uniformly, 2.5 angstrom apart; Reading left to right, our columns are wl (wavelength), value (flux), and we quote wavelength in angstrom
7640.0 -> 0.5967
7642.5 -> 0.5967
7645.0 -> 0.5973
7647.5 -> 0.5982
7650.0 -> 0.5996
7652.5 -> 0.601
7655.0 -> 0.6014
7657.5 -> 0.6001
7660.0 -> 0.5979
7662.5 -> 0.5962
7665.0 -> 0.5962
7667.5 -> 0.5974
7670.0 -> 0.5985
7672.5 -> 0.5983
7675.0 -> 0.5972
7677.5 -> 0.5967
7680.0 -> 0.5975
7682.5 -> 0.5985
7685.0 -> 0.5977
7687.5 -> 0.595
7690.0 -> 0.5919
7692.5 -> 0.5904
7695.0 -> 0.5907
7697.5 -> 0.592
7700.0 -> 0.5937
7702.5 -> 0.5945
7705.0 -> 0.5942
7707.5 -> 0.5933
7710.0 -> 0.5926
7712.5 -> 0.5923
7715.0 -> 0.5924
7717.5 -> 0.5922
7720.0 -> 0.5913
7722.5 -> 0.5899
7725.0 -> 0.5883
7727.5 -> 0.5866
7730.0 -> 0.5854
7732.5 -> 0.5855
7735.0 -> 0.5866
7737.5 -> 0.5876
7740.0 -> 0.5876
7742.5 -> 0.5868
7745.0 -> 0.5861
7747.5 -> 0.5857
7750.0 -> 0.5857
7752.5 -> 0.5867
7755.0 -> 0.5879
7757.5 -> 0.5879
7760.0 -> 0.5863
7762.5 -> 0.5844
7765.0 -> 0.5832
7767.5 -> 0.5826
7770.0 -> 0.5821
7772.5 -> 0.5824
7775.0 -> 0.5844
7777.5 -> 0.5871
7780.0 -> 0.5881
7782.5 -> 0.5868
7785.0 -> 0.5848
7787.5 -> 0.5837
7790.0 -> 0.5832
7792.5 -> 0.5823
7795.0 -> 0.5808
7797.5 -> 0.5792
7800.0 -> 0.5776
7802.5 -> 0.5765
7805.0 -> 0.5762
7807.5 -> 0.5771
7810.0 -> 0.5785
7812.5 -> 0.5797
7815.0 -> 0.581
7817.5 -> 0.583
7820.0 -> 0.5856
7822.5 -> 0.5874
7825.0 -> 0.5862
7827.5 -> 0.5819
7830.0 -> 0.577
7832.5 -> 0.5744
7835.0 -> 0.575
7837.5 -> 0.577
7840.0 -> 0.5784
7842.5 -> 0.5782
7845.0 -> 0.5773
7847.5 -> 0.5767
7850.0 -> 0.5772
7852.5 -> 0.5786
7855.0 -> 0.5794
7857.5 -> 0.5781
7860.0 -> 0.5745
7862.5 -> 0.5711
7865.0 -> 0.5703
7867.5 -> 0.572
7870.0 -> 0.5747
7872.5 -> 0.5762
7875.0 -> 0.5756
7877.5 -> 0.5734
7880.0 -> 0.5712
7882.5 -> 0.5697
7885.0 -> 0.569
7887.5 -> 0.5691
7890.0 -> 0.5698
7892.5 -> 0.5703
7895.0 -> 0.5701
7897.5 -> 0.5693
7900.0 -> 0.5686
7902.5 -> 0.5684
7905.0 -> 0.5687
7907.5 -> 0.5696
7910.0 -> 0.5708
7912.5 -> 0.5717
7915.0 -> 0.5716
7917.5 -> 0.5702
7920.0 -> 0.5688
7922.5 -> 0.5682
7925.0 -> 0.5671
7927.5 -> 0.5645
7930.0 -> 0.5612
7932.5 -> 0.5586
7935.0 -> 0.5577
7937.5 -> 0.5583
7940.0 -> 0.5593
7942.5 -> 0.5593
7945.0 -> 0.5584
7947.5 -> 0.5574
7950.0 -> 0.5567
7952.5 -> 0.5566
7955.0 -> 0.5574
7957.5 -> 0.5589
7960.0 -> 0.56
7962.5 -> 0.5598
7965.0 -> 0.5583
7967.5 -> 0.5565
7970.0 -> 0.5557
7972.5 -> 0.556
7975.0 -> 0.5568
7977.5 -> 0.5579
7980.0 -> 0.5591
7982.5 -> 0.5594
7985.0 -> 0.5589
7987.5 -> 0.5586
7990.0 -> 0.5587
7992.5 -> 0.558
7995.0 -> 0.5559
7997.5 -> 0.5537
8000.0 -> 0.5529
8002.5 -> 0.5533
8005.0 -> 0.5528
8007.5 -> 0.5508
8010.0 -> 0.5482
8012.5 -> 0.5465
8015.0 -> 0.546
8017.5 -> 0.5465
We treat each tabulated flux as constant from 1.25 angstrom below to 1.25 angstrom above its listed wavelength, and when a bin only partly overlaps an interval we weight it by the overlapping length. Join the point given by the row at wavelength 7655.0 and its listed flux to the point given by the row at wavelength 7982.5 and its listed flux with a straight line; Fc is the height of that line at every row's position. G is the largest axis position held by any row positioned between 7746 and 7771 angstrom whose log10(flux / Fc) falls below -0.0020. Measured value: 7770.0 angstrom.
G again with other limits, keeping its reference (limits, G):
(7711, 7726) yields 7725.0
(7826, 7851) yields 7835.0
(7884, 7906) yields 7885.0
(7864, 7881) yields 7865.0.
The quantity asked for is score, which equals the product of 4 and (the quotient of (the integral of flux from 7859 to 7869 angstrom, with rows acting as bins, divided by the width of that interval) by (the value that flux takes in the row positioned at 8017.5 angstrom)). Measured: 4.19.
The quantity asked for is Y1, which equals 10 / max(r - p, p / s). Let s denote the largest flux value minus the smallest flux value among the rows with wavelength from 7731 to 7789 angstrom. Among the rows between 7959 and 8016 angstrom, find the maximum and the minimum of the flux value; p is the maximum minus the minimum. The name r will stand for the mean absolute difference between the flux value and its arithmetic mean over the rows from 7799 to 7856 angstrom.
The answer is 4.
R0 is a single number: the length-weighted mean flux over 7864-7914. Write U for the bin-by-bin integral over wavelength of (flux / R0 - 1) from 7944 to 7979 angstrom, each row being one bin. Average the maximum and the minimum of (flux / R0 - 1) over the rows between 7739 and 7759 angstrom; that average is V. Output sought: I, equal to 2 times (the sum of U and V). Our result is -1.6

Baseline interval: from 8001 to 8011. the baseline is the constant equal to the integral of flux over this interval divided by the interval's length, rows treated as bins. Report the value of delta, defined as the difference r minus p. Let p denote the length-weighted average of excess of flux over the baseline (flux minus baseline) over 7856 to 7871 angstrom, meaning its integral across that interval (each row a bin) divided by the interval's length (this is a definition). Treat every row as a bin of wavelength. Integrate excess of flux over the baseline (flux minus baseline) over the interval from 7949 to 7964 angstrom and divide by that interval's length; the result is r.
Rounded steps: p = 0.022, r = 0.007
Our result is -0.02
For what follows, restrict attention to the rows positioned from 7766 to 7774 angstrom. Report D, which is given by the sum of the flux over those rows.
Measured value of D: 1.75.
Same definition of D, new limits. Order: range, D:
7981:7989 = 1.68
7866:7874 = 1.72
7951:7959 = 1.67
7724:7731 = 1.76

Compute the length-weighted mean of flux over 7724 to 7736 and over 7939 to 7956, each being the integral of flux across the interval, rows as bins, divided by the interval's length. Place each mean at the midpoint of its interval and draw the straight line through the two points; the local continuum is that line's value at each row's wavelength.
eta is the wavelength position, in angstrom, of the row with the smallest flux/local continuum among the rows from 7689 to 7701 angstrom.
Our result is 7692.5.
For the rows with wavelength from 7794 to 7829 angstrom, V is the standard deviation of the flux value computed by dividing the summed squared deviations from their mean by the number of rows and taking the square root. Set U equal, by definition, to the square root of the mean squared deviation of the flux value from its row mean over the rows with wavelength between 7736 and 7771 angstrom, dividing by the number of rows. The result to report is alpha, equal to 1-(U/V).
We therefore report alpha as 0.5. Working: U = 0.0019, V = 0.0035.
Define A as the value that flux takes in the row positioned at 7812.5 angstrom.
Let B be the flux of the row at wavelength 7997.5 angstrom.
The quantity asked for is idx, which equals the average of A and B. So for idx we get 0.5667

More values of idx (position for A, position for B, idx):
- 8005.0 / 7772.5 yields 0.5676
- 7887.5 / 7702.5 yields 0.5818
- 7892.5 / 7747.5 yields 0.5780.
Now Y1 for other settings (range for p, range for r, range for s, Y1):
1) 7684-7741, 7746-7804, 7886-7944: 11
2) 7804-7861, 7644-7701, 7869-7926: 7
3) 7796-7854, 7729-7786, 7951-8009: 7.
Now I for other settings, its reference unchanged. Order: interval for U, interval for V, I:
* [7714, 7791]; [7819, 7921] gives 4.2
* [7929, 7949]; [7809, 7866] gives -0.8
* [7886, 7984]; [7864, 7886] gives -2.7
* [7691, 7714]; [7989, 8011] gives 1.7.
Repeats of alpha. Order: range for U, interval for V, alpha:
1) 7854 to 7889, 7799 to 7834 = 0.2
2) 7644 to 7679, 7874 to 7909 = 0.2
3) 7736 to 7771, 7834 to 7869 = 0.3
